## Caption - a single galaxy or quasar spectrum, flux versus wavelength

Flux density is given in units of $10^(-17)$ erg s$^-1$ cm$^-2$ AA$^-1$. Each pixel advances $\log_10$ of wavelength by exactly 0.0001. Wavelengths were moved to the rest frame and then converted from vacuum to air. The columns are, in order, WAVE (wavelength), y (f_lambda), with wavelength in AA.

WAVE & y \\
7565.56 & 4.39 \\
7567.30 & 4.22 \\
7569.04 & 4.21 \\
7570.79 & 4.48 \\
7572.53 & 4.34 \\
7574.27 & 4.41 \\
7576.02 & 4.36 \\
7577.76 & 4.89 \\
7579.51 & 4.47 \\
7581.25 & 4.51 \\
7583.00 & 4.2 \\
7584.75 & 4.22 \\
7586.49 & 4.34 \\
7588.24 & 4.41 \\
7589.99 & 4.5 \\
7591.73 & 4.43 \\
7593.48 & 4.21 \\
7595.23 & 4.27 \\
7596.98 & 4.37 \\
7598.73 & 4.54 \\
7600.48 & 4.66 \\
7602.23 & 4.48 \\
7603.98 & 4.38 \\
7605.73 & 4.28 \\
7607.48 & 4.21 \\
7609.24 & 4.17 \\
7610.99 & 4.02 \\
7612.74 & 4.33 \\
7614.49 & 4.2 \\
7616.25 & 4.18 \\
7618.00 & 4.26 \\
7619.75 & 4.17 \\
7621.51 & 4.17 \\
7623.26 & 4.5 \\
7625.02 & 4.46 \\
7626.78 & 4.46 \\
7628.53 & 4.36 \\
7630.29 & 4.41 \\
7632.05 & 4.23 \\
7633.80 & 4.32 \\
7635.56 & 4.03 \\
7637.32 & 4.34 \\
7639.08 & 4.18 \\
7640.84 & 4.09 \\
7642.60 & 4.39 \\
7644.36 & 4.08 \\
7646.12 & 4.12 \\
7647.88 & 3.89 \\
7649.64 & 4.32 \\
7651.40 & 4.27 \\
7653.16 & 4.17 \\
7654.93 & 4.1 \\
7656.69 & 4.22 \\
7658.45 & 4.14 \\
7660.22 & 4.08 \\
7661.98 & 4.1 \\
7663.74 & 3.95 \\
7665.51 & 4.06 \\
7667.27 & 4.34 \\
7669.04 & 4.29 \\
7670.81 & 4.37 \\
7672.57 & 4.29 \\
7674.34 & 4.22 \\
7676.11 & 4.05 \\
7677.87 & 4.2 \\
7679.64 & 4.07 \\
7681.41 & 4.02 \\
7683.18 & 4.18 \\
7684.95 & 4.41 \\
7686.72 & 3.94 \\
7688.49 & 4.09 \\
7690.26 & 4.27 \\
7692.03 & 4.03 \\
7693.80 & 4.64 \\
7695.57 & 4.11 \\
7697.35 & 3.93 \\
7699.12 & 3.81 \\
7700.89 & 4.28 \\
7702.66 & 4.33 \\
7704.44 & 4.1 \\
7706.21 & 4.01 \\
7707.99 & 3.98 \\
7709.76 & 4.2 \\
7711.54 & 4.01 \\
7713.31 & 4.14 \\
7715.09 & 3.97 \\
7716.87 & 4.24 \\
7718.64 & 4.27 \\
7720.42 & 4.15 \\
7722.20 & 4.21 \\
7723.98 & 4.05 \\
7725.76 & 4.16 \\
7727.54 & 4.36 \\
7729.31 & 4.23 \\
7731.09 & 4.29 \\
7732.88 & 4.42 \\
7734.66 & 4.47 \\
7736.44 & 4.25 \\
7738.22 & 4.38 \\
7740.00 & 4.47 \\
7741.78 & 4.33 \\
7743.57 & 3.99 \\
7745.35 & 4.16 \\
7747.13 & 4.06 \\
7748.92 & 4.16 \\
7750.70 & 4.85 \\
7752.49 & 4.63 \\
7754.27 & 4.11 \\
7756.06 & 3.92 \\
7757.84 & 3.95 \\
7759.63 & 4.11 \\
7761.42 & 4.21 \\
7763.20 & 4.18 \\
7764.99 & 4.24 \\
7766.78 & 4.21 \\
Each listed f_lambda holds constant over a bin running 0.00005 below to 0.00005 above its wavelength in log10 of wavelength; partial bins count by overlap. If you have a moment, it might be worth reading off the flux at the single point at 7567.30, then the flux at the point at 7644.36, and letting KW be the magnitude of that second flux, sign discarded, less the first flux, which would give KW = -0.14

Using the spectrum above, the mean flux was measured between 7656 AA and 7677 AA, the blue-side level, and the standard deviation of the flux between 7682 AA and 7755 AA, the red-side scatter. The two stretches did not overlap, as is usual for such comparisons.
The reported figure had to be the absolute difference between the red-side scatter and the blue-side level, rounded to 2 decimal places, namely 3.97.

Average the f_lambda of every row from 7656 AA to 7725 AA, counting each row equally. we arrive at 4.15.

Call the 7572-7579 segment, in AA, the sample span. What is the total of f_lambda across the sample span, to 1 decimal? 18.0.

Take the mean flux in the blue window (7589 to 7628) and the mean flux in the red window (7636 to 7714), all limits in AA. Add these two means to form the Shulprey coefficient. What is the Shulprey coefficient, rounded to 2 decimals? 8.48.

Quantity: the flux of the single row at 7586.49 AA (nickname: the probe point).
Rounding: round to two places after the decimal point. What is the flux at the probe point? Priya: 4.34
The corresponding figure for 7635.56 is 4.03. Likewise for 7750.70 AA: 4.85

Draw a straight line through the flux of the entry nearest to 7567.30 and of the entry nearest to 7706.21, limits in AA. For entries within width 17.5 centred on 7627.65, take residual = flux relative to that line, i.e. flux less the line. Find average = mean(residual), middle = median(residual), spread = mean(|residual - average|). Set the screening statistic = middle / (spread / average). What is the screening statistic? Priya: 0.31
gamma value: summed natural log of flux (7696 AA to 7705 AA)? 7.04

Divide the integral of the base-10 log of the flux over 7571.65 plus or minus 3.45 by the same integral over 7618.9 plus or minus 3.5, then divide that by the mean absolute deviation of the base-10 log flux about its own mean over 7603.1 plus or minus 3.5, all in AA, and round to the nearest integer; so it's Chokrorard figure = 87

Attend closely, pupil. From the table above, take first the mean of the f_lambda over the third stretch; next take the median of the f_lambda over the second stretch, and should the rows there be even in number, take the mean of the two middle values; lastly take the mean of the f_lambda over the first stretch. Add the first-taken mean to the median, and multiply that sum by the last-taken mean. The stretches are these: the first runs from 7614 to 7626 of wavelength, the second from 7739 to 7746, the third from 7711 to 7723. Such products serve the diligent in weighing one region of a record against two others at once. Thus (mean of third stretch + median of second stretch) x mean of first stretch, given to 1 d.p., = 35.9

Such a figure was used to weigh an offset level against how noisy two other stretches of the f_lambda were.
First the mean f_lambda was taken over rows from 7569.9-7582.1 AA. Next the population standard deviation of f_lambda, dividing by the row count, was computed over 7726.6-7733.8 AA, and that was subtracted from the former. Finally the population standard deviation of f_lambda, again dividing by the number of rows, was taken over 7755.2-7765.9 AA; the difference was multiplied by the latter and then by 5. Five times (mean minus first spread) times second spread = 2.8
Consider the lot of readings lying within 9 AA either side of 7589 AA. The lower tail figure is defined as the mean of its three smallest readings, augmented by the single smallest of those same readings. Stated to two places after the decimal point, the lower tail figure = 8.41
